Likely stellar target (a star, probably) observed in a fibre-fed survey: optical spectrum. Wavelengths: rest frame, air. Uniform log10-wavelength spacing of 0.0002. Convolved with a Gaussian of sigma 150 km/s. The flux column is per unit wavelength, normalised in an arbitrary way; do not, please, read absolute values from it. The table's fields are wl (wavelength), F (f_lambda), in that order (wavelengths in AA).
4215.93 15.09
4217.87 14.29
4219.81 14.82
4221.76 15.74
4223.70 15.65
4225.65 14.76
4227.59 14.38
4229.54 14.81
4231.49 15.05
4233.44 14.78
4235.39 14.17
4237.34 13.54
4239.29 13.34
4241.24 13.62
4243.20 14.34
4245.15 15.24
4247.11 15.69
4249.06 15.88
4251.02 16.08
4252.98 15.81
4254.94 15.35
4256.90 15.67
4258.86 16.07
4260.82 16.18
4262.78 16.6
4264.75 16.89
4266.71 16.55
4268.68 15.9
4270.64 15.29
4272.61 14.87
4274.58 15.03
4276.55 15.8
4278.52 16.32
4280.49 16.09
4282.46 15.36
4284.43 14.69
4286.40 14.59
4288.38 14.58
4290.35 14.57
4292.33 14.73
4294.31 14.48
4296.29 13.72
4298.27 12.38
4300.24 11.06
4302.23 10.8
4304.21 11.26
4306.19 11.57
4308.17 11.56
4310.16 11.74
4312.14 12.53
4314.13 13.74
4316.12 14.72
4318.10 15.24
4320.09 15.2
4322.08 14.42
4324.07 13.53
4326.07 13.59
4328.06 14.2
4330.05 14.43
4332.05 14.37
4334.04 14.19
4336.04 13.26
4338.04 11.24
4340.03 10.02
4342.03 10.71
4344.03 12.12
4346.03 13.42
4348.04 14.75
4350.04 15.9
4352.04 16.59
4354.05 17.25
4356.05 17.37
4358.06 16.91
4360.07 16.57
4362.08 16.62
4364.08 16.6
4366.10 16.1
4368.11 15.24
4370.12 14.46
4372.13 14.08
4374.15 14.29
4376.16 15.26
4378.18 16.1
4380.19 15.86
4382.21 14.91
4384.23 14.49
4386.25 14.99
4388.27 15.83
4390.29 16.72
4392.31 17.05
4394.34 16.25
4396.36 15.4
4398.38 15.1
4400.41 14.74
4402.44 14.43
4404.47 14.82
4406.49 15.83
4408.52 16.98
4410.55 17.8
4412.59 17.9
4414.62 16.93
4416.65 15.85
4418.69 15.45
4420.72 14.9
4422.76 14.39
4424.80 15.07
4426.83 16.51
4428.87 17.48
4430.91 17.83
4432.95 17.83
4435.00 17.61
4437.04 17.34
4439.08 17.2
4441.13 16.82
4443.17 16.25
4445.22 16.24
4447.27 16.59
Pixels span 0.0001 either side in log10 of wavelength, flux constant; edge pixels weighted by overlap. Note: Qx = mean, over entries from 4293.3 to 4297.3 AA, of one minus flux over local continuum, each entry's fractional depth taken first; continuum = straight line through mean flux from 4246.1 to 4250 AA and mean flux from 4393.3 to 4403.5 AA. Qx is 0.10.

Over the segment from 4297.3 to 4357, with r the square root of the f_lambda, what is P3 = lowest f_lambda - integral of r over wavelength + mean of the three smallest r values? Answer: -205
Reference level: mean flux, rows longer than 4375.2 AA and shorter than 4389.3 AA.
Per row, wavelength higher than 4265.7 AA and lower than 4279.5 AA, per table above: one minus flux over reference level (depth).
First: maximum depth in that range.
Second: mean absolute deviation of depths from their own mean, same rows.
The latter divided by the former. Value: 1.1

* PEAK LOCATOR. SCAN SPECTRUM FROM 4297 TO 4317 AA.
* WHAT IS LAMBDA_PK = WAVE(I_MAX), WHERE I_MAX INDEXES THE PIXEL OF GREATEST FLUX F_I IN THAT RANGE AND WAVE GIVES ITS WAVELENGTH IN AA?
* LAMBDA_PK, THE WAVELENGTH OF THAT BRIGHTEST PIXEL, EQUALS 4316.12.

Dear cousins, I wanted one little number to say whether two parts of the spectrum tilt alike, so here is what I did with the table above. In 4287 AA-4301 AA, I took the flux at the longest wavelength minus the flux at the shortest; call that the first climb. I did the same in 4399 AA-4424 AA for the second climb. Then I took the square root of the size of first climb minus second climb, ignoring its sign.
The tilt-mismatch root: 1.8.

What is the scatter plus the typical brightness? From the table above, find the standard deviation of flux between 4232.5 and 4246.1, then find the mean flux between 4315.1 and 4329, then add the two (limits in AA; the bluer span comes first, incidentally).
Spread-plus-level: 15.1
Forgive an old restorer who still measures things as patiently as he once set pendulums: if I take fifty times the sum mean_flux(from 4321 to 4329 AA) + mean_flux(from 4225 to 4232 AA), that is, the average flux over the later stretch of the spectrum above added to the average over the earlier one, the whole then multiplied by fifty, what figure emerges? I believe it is 1434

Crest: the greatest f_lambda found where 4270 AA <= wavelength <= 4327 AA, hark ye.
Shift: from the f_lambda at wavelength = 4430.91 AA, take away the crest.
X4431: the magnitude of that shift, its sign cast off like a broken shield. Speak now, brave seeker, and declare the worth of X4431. 1.5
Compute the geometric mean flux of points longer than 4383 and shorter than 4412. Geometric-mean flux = 15.7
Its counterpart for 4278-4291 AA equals 15.2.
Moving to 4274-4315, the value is 13.5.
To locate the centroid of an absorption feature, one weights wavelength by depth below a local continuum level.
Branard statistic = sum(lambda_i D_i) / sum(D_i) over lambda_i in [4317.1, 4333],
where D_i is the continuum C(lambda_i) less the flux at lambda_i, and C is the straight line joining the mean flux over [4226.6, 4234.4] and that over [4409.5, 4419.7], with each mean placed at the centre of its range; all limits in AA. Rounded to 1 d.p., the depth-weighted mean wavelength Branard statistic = 4326.2 AA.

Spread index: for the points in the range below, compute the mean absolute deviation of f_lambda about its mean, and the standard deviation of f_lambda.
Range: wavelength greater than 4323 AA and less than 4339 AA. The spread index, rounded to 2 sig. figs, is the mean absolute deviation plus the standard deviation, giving 1.7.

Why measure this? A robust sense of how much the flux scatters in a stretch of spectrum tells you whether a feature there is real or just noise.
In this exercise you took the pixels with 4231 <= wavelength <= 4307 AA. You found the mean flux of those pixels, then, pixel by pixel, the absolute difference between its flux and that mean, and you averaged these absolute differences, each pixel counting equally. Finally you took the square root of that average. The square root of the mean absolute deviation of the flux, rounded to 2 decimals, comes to 1.08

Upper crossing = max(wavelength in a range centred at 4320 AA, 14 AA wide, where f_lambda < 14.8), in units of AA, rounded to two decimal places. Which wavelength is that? 4326.07 AA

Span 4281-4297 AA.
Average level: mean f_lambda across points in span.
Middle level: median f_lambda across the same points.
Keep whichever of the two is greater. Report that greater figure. 14.6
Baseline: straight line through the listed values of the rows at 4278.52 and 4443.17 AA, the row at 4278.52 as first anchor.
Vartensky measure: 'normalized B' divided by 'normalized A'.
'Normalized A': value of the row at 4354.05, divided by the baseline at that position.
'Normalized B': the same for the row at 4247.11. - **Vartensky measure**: 0.91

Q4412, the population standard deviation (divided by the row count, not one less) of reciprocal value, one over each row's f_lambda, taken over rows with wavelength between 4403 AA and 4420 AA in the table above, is 0.004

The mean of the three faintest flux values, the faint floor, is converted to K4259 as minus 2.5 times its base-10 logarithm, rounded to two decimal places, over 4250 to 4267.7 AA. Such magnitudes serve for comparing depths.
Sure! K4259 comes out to -2.98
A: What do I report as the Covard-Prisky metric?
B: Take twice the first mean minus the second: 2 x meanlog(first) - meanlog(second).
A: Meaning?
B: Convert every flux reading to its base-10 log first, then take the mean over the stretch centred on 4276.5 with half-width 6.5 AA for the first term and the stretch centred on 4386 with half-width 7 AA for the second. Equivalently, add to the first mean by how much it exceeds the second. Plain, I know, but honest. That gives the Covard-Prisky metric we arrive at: 1.19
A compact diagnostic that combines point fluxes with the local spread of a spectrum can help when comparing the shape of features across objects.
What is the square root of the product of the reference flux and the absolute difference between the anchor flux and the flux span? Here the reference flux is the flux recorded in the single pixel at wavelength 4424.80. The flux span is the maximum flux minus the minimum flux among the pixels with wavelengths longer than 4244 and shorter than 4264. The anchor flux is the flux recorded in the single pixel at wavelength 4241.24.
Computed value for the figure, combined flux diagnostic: 13.6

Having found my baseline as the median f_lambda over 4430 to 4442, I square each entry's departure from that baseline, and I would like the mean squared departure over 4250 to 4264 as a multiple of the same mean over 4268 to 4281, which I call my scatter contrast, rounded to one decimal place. 0.6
